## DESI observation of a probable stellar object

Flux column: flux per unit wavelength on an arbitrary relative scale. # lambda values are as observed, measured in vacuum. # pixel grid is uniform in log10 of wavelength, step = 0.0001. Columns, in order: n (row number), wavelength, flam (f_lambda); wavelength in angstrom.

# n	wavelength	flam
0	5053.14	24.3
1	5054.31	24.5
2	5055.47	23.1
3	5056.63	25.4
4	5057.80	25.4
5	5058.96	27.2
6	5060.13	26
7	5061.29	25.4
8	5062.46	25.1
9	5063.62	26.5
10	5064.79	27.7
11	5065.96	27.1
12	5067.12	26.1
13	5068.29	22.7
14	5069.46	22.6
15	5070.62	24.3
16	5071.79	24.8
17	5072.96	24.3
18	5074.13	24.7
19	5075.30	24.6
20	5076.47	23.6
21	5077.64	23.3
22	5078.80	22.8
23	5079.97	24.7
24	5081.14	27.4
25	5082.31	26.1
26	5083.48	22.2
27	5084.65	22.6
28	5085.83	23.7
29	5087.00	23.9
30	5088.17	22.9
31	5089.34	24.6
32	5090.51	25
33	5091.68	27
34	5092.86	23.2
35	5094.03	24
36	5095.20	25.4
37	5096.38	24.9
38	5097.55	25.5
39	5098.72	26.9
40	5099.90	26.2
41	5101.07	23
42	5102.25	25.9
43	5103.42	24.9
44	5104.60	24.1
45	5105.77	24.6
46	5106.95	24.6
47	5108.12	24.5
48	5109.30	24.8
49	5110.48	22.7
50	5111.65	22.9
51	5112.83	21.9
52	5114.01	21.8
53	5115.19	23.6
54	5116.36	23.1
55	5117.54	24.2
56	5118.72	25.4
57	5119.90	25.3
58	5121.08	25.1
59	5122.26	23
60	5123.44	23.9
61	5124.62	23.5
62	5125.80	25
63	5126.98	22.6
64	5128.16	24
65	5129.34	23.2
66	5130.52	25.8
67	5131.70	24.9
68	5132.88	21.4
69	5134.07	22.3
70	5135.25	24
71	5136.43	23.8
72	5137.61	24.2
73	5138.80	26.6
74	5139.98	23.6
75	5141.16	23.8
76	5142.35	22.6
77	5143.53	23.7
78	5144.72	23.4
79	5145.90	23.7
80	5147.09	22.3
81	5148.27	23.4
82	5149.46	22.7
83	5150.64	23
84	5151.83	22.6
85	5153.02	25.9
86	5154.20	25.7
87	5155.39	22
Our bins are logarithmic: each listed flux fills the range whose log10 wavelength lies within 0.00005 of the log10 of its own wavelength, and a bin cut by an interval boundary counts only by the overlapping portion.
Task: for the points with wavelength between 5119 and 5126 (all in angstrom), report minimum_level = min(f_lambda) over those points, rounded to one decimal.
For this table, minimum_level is 23.0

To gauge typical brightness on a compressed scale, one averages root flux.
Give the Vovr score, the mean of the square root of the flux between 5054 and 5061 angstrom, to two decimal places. 5.03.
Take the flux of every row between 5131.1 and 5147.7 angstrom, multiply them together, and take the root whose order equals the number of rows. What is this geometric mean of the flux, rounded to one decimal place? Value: 23.6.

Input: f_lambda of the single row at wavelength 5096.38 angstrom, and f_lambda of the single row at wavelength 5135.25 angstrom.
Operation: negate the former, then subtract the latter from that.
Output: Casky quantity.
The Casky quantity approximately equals -49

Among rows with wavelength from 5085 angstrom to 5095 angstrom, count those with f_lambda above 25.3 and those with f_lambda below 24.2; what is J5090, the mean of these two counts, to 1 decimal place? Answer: 3.0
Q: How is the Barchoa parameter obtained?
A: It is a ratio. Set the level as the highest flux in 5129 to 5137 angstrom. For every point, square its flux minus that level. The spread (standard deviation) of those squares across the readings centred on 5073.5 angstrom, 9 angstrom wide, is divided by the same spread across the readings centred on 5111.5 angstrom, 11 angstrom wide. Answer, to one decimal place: 0.6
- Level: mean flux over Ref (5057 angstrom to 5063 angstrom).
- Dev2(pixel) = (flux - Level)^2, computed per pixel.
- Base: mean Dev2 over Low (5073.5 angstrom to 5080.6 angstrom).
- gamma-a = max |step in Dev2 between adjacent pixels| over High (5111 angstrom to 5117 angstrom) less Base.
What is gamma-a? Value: 7.2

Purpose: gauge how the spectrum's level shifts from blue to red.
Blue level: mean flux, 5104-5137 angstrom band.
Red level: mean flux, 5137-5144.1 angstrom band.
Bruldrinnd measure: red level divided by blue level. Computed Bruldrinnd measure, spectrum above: 1.01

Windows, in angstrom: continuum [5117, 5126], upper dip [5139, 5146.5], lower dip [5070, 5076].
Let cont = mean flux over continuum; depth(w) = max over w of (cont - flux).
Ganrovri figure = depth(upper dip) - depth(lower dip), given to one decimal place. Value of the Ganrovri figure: 1.7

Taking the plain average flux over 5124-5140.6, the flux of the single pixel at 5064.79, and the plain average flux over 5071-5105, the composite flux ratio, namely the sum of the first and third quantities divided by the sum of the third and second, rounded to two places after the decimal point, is 0.93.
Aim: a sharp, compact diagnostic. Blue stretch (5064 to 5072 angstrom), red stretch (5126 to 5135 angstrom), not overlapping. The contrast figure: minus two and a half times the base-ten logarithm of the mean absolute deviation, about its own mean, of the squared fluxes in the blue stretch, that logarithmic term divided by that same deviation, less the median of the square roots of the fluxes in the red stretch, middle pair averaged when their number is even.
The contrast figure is -4.87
